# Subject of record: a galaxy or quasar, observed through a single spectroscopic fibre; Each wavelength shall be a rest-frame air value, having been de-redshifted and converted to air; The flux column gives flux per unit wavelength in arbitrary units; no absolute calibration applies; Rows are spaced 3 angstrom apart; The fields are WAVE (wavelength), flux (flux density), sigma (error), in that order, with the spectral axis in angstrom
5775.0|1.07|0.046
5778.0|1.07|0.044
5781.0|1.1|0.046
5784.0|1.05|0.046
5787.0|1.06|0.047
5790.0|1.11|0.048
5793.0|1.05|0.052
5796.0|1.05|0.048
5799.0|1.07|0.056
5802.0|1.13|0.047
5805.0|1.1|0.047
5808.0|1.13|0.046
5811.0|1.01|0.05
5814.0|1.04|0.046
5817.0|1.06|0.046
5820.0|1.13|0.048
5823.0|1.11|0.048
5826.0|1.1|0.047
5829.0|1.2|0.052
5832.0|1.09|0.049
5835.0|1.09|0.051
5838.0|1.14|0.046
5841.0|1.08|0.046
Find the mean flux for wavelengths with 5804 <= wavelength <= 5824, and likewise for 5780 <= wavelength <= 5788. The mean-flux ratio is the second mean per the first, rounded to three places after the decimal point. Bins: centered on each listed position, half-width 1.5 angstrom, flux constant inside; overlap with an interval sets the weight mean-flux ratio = 0.988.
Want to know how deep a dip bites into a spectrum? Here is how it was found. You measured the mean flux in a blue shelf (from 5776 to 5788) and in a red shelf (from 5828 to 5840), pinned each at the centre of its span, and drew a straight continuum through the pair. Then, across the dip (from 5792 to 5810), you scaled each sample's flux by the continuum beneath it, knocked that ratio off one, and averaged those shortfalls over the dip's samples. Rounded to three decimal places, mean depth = 0.003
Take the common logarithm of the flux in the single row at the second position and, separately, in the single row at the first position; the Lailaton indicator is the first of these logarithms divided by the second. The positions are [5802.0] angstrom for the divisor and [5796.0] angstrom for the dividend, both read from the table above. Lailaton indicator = 0.40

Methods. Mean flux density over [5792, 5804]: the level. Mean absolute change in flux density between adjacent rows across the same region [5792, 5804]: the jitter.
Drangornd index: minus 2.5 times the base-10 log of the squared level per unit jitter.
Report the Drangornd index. -4.1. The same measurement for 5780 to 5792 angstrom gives -3.8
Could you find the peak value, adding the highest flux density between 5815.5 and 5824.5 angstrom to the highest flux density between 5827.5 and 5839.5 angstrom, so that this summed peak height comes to 2.330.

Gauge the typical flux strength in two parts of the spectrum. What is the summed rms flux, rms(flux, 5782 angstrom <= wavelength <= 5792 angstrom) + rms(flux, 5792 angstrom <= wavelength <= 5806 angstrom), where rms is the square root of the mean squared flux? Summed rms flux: 2.15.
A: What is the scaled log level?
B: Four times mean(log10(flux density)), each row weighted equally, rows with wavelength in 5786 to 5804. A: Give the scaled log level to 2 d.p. 0.13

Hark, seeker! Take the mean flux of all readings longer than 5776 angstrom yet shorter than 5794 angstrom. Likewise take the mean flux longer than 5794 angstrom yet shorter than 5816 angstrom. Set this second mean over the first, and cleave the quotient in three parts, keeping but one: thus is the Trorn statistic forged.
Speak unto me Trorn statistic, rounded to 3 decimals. 0.334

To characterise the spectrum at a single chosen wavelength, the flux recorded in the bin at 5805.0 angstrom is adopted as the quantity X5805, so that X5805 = 1.1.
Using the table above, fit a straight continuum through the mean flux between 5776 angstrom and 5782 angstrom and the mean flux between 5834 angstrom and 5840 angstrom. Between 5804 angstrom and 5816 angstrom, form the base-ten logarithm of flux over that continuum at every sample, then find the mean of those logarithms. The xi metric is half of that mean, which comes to -0.006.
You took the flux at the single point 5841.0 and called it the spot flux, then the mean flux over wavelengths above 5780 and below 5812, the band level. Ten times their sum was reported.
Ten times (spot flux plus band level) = 21.6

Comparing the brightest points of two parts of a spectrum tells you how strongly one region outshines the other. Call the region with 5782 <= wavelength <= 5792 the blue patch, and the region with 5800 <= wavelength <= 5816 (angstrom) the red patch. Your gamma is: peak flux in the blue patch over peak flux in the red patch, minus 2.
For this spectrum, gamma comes -1.018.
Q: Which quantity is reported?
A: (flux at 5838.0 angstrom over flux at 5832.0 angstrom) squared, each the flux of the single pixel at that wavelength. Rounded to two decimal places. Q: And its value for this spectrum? 1.09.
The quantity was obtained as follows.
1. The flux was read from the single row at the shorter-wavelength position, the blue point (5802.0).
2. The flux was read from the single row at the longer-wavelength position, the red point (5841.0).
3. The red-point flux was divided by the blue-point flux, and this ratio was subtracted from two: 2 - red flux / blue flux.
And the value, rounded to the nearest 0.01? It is 1.04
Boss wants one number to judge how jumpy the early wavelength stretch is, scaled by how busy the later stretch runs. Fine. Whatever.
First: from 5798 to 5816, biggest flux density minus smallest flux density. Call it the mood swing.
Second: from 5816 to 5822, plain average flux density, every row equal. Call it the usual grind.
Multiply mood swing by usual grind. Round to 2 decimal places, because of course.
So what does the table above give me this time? 0.13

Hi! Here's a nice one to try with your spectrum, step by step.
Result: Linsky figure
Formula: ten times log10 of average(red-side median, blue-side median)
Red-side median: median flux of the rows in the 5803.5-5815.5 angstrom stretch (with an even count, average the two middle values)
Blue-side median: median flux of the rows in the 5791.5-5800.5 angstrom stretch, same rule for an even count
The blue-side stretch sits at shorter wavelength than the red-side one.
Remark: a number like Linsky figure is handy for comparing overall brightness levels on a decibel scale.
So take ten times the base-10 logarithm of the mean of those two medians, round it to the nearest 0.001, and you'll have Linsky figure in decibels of 0.253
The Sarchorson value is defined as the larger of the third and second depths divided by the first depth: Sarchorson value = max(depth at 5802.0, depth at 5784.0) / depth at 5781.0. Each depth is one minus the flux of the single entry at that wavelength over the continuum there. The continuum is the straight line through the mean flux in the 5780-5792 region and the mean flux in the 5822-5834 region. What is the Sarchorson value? -1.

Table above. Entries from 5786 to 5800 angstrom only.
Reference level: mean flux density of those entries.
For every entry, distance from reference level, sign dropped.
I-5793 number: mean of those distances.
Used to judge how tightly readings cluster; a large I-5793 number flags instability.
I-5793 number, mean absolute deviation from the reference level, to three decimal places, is 0.018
